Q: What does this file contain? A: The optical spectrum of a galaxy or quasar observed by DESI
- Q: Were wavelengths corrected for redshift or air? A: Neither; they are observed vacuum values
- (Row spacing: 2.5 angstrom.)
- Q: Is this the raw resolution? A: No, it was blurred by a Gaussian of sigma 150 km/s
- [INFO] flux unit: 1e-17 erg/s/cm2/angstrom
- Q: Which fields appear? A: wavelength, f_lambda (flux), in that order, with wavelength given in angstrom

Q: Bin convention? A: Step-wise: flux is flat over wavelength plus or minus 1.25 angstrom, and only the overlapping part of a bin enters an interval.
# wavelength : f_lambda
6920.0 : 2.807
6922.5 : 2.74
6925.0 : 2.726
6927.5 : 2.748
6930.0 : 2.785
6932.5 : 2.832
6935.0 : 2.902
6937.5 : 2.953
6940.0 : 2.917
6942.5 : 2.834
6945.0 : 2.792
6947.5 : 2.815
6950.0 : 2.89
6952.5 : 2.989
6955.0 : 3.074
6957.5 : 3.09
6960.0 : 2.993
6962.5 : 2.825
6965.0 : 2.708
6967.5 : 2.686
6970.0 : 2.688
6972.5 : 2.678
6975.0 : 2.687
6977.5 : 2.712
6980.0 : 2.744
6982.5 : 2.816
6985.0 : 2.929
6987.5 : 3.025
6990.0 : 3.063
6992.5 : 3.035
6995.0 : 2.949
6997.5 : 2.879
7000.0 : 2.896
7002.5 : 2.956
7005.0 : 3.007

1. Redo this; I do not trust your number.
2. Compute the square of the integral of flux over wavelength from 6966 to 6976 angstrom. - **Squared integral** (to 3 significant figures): 721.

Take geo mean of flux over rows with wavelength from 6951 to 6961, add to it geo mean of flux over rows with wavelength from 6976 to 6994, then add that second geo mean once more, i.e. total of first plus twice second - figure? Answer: 8.8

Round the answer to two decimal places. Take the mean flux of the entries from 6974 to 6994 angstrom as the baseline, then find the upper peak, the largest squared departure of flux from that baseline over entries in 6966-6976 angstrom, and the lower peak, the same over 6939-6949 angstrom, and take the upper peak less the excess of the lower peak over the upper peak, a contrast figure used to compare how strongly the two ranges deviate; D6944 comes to 0.07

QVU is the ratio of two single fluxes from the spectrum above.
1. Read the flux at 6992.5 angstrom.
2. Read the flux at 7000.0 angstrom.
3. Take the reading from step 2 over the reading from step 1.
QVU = 0.95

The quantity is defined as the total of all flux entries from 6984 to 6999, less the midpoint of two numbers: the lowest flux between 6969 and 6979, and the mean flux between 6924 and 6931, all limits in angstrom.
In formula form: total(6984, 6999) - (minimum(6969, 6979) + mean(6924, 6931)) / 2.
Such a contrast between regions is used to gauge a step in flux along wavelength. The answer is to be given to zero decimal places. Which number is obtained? 15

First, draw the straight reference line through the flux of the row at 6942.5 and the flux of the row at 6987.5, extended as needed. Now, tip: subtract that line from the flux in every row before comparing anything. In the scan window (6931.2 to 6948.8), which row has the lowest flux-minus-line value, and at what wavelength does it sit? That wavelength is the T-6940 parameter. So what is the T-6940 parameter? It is 6945.0 angstrom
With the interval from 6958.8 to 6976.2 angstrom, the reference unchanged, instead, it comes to 6975.0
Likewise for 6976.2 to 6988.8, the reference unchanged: 6977.5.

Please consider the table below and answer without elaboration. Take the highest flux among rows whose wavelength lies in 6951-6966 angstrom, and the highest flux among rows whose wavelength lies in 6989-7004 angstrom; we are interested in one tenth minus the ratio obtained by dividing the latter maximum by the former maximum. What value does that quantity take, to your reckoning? -0.891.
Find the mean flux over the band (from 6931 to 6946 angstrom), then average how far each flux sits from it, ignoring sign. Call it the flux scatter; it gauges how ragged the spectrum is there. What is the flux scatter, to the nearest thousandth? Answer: 0.052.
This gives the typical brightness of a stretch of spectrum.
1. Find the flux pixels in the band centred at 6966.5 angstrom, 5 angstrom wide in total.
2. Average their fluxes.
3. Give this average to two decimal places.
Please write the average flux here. 2.70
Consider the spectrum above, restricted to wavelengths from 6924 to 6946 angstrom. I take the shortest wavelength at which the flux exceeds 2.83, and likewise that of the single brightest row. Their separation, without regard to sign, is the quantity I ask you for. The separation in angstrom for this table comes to 5.0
